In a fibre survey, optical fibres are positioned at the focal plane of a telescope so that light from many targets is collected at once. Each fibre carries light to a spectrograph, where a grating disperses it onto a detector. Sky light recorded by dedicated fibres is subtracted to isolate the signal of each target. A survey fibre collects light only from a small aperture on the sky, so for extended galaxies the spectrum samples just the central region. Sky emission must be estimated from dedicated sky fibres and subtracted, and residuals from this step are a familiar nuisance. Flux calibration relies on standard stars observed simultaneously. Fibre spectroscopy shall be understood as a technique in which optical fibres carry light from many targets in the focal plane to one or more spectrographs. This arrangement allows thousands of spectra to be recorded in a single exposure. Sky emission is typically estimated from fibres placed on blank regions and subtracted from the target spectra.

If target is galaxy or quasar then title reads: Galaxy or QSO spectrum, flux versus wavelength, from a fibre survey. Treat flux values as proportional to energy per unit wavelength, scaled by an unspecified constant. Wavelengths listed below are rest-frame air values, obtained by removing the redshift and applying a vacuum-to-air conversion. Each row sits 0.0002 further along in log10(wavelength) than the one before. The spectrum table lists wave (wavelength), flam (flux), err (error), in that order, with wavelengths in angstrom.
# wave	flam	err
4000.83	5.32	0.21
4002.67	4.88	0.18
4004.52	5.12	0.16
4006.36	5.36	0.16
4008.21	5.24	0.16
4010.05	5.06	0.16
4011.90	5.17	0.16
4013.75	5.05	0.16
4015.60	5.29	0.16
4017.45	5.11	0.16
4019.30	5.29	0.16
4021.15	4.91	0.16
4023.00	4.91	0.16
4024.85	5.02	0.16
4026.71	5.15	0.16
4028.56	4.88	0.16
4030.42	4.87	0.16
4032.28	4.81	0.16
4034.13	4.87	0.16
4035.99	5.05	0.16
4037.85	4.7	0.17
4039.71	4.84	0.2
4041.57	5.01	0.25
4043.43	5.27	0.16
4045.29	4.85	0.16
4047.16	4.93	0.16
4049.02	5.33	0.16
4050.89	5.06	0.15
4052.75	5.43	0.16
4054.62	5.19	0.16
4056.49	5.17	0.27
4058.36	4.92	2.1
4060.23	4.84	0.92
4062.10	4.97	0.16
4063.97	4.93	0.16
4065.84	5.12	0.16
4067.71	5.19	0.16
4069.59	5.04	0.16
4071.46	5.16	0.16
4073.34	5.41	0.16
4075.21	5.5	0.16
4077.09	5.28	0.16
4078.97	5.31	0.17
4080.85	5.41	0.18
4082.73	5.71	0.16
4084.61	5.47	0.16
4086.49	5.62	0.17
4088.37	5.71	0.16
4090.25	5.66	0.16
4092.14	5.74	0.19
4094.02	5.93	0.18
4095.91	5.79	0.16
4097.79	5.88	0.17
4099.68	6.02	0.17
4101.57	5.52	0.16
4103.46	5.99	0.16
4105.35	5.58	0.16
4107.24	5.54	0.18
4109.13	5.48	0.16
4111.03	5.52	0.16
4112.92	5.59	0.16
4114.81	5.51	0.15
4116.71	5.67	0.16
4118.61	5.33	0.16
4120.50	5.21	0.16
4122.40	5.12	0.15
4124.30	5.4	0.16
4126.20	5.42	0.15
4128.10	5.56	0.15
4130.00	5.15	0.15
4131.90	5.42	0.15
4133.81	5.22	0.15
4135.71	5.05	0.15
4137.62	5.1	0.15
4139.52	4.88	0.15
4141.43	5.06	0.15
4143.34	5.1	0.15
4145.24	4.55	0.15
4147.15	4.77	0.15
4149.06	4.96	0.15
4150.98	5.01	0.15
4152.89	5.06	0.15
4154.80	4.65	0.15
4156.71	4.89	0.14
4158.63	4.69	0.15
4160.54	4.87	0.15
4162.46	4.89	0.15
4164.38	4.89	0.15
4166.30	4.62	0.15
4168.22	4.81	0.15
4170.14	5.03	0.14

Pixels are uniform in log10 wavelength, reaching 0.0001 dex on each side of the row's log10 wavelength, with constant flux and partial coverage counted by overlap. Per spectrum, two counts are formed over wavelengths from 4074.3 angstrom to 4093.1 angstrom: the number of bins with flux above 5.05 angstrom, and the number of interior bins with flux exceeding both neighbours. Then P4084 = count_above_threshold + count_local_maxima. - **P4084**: 12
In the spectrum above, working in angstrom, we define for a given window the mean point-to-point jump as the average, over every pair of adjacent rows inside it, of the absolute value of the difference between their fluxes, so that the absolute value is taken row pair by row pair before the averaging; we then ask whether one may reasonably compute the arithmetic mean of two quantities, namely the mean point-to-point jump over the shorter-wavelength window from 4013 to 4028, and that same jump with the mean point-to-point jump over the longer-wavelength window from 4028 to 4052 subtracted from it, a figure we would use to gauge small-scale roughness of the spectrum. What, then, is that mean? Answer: 0.074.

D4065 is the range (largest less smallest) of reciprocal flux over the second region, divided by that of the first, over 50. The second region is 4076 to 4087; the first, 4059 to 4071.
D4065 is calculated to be 0.020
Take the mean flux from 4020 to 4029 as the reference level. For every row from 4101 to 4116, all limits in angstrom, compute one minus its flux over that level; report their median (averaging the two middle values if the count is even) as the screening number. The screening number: -0.11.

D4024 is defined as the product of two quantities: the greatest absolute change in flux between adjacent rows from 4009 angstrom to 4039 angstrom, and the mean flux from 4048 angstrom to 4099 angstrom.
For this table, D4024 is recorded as 2.04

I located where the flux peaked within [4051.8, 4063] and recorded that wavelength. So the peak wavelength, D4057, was 4052.75 angstrom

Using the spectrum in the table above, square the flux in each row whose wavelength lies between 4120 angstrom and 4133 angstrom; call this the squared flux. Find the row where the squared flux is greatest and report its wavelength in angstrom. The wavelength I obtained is 4128.10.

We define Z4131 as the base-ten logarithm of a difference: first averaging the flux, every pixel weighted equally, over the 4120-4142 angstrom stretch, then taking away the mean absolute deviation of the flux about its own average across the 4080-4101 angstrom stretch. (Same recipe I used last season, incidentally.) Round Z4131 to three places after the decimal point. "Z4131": 0.706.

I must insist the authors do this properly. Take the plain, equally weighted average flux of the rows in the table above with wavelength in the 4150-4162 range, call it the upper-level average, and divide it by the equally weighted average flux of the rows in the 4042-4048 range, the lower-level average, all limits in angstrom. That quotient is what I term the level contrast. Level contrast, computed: 0.969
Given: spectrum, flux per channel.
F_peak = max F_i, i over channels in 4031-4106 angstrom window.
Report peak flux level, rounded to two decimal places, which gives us 6.02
